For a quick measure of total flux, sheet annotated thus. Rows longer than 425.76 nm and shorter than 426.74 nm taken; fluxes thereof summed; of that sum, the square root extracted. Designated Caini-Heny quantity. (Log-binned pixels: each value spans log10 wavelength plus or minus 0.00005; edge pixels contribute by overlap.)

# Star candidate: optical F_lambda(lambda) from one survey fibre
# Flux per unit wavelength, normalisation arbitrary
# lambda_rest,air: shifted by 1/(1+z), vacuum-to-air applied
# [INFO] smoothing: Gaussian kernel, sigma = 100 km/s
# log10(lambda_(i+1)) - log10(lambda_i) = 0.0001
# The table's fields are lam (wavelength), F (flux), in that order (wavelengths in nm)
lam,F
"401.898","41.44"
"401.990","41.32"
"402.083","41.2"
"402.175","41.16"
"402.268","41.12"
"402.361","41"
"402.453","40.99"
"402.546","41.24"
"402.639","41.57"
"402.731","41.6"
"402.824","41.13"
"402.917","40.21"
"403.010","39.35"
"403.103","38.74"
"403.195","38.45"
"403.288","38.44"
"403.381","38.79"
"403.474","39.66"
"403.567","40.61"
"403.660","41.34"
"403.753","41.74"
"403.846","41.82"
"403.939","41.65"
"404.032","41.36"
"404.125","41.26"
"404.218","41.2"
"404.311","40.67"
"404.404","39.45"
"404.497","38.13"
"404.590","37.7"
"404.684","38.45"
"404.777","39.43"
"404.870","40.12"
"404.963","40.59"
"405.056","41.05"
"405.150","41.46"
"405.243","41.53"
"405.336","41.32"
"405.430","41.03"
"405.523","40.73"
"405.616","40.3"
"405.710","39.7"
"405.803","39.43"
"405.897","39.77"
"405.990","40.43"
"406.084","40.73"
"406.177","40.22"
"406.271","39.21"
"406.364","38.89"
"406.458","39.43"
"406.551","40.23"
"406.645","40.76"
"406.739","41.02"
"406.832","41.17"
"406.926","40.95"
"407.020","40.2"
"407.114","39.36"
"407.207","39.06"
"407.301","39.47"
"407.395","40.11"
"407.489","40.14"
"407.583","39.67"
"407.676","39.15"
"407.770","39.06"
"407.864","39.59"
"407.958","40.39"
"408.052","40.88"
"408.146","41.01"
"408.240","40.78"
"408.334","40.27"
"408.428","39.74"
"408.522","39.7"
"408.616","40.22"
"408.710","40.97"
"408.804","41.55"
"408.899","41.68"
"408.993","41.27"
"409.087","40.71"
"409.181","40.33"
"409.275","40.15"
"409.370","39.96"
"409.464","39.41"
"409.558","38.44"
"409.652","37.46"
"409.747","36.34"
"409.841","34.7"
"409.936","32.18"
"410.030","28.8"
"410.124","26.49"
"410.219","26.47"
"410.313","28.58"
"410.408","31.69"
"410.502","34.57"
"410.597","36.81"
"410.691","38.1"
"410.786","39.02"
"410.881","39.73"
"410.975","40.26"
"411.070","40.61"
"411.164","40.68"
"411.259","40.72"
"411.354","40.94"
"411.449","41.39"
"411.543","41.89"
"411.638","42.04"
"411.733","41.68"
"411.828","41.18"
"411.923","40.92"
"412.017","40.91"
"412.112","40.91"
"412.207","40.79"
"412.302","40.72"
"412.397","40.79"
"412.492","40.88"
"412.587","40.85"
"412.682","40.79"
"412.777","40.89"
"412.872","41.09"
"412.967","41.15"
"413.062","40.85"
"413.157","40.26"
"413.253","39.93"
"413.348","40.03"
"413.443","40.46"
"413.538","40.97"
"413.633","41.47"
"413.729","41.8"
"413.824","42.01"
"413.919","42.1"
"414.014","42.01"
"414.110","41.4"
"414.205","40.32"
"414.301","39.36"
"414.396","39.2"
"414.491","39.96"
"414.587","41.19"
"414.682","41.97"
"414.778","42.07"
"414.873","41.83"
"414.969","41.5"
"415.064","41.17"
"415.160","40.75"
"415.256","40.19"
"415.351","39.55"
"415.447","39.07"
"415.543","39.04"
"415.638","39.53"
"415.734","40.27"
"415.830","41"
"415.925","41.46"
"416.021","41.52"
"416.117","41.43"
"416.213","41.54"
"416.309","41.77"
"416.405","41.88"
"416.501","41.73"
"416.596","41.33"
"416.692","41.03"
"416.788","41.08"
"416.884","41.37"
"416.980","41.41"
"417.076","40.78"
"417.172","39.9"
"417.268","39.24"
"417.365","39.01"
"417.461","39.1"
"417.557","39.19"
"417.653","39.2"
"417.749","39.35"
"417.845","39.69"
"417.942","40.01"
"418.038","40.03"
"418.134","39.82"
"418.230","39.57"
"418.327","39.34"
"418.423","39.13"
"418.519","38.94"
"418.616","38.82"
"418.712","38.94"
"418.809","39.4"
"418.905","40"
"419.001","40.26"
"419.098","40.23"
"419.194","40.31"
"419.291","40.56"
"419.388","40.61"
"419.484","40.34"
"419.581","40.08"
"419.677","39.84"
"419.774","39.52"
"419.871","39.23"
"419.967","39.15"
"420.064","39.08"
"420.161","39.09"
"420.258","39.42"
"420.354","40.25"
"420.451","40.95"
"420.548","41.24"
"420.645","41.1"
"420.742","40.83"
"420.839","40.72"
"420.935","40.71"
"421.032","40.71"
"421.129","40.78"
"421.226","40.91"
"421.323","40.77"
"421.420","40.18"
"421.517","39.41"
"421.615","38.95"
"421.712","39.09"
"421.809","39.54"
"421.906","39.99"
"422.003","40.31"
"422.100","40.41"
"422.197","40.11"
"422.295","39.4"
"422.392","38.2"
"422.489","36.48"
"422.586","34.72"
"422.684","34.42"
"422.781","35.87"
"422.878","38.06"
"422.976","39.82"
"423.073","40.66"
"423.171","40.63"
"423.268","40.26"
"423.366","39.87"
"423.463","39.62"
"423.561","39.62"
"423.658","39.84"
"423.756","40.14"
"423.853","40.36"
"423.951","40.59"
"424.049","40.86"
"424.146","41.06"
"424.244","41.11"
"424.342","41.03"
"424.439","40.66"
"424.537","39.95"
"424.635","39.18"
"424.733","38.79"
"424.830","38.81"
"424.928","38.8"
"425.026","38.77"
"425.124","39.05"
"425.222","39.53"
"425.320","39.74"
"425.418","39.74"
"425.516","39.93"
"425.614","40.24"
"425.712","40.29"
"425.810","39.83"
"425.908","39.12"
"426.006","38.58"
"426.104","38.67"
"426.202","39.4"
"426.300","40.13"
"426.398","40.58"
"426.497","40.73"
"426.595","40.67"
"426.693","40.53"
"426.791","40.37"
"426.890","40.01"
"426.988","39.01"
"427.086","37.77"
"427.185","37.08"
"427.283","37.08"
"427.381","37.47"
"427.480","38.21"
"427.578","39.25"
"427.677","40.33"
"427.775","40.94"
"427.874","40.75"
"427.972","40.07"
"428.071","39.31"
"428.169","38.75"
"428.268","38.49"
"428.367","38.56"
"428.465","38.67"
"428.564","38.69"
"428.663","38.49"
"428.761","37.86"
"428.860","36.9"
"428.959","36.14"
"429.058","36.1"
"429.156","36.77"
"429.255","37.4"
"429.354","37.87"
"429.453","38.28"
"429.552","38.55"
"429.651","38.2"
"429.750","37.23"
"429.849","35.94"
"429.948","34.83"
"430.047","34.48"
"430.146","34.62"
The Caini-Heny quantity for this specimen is 20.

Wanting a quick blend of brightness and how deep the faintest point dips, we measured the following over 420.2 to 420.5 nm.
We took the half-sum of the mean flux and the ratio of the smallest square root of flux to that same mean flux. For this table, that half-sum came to 20.2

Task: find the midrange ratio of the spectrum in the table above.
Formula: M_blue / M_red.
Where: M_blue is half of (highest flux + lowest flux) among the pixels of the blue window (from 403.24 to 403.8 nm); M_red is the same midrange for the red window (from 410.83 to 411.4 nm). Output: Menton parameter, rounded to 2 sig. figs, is 0.99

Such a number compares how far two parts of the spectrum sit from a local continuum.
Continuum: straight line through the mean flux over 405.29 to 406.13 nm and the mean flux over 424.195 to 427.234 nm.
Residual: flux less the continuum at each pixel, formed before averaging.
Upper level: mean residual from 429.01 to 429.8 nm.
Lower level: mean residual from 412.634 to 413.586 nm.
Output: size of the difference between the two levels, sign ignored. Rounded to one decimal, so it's 2.5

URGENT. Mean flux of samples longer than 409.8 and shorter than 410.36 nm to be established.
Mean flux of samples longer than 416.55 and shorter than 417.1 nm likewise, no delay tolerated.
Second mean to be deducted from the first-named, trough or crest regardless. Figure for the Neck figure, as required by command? -12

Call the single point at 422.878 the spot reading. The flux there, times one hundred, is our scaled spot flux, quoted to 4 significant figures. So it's 3806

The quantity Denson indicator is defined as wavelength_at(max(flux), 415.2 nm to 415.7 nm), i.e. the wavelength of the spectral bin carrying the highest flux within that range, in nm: 415.256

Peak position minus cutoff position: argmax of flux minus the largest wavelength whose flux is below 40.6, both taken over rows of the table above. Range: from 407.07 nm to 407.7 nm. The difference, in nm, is -0.19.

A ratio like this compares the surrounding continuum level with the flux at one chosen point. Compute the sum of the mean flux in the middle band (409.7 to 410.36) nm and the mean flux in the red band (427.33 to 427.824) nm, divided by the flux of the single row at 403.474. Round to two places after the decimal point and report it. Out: 1.76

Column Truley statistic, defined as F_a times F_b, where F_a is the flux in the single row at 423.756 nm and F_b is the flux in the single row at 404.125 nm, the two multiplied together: 1656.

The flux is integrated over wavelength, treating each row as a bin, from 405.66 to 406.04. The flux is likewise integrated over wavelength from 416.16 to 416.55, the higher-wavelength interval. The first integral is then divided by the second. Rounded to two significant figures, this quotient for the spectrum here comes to 0.93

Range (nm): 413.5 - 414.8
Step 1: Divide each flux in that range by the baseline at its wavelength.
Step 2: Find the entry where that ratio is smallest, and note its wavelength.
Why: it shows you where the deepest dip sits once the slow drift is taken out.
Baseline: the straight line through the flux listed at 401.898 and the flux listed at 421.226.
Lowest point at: 414.396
